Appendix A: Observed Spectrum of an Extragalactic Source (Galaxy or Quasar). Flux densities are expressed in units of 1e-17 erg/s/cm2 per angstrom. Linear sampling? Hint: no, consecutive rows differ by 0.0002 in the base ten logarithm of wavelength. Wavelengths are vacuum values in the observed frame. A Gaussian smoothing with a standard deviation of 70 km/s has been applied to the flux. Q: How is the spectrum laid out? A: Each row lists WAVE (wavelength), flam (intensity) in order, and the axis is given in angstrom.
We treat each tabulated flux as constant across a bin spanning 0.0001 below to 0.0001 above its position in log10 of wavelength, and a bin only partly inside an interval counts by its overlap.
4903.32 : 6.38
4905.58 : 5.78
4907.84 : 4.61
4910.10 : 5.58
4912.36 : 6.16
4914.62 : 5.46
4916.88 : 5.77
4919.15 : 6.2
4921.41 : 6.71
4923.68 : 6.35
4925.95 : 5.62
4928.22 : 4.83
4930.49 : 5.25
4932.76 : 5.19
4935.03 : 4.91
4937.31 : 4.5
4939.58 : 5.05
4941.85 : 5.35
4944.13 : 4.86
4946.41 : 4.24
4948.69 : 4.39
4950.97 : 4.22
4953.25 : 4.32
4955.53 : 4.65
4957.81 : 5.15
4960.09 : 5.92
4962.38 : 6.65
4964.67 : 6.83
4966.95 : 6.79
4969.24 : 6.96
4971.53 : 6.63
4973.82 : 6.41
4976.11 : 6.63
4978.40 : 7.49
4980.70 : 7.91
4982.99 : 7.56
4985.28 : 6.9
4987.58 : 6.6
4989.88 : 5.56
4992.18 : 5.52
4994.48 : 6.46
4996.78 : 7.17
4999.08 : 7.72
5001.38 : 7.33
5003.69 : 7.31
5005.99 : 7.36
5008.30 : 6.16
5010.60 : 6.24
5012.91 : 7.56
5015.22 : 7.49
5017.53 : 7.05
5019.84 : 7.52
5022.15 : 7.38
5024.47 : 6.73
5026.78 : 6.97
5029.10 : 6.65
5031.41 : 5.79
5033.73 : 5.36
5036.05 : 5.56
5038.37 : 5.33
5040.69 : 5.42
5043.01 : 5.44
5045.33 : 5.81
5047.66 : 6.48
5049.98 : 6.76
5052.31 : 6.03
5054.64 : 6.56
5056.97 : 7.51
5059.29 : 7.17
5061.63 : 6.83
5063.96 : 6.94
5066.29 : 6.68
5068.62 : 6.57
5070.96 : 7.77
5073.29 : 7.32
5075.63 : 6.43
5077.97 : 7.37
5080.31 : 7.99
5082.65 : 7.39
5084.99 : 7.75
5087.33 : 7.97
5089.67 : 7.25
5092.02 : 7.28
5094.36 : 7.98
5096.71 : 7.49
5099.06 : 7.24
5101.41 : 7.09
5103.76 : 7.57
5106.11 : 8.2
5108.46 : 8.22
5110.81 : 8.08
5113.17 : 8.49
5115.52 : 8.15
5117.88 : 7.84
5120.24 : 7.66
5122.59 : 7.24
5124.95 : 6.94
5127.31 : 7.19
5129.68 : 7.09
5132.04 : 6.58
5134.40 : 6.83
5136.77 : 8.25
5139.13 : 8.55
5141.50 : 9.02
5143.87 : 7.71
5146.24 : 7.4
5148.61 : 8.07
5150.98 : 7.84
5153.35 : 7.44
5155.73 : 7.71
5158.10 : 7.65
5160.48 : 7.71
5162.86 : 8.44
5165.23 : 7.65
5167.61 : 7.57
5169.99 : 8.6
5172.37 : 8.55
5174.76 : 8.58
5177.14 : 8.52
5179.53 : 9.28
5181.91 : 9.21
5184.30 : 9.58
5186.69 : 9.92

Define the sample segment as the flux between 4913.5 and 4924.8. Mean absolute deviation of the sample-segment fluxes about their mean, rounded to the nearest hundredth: 0.39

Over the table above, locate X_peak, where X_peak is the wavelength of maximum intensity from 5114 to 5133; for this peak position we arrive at 5115.52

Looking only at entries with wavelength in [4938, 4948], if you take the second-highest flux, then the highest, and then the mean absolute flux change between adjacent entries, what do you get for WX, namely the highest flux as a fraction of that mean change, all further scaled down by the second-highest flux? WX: 2.3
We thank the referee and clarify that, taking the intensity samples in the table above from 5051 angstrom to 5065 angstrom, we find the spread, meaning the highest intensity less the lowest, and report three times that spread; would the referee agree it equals 4.4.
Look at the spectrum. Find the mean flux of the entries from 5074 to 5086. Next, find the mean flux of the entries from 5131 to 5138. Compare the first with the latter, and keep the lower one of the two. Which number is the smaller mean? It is 7.2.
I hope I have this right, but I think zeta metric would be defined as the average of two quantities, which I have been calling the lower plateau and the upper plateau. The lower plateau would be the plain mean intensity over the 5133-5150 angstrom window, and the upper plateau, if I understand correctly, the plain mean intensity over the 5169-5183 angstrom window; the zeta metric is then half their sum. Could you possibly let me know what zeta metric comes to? 8.4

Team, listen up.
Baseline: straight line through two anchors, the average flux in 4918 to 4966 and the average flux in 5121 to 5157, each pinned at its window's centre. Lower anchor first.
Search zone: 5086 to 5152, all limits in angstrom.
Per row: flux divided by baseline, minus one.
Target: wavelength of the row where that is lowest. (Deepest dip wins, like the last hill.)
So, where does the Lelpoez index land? 5132.04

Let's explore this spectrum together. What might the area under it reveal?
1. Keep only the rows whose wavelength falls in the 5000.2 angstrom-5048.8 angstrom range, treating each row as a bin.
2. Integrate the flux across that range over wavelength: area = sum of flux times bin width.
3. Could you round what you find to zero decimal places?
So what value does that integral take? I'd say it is 317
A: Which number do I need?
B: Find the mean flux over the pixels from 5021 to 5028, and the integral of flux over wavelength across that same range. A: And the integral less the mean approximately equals 42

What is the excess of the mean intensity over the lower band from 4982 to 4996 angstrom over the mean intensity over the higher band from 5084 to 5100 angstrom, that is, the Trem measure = -1.13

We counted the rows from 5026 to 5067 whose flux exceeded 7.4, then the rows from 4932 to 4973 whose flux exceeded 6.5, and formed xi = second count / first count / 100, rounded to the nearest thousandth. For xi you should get 0.050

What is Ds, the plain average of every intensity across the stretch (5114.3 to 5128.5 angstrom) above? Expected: 7.5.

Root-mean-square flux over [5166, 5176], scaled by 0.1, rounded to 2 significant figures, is 0.83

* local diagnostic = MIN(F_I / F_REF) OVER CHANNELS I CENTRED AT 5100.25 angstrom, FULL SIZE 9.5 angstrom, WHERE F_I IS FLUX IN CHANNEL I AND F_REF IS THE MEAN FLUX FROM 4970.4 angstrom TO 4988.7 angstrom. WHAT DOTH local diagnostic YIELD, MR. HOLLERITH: 1.0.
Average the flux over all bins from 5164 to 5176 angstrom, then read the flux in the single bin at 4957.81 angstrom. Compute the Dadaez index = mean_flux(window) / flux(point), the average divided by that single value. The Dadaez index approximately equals 1.6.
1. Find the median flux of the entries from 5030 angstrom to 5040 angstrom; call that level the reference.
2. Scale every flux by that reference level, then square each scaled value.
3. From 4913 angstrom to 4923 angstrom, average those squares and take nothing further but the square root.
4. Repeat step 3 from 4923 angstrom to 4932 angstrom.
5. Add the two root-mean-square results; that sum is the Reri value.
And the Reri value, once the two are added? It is 2.12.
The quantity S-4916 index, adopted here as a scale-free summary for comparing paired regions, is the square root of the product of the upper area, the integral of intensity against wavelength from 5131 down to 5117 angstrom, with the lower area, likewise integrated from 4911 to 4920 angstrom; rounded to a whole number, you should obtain 74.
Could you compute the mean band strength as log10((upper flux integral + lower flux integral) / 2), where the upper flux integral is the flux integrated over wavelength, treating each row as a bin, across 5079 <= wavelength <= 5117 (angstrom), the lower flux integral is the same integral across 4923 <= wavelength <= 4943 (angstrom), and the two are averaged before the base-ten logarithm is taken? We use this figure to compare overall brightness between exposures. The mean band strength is 2.30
